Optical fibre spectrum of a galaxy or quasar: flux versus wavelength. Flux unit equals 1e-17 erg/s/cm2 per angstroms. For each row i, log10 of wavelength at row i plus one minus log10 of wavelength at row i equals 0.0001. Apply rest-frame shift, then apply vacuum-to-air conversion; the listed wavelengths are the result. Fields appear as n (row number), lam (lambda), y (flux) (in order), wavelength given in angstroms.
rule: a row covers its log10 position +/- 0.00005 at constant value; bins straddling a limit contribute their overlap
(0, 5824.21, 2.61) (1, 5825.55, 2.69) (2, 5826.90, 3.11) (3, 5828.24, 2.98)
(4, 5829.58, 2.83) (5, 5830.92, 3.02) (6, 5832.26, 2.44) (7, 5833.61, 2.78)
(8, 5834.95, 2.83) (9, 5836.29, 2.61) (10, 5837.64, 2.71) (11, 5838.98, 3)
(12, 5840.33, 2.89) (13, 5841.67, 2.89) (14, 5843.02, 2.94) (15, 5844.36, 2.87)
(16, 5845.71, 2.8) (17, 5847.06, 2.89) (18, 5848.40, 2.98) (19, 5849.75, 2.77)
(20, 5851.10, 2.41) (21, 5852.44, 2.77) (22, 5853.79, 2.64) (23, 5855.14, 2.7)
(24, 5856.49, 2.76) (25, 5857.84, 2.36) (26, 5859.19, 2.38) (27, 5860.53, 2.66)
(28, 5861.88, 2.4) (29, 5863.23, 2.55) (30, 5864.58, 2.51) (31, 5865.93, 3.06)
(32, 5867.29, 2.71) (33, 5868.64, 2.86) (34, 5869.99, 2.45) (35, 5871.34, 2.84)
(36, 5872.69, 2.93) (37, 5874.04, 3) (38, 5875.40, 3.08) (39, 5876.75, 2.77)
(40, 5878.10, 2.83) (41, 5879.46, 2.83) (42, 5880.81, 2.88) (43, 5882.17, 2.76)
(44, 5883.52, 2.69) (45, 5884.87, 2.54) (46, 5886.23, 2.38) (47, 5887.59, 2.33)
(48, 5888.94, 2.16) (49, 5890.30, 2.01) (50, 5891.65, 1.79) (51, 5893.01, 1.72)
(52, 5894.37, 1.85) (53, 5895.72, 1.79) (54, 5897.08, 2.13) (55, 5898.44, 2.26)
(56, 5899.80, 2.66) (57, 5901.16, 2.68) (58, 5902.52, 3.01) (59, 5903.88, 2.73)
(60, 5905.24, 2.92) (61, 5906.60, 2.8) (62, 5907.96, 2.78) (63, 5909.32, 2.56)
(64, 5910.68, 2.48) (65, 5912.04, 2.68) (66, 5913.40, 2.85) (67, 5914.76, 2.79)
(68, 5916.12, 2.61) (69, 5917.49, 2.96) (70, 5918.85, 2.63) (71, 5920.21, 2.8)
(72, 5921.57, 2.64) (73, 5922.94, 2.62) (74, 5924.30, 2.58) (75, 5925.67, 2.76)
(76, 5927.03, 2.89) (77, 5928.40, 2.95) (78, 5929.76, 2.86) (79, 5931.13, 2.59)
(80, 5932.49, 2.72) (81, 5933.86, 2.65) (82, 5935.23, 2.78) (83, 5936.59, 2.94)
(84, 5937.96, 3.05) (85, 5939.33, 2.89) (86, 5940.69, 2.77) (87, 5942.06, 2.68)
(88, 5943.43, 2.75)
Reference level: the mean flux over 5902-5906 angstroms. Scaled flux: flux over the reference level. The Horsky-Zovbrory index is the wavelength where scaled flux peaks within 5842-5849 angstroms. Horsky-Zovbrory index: 5848.40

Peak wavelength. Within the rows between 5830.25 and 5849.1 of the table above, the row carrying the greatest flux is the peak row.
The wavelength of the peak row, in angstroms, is 5830.92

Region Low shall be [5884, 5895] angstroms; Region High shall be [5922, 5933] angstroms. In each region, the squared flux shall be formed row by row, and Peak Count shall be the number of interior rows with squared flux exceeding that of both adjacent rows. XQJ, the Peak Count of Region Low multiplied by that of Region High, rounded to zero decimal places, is 0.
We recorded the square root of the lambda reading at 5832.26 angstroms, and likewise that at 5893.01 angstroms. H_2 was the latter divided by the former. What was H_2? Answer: 0.84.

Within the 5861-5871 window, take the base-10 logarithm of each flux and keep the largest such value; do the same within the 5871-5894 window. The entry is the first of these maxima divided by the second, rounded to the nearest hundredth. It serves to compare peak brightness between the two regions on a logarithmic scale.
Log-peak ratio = 0.99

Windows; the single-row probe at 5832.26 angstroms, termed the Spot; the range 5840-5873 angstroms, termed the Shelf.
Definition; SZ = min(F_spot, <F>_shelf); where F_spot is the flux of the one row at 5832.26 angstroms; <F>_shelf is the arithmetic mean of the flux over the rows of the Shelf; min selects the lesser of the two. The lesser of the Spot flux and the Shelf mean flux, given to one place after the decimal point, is 2.4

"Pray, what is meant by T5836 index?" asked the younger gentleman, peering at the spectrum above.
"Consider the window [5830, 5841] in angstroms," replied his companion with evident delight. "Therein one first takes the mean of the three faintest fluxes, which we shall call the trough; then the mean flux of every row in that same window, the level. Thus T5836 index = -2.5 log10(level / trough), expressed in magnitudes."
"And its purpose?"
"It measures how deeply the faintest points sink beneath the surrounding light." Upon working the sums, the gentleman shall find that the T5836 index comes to -0.08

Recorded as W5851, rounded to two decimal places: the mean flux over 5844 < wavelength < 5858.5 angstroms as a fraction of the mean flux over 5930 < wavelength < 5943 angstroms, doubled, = 1.95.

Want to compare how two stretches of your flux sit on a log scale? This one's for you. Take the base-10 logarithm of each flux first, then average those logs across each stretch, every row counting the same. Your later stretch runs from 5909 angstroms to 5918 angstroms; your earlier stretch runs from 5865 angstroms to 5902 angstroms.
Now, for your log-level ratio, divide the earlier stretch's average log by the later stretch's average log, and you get 0.92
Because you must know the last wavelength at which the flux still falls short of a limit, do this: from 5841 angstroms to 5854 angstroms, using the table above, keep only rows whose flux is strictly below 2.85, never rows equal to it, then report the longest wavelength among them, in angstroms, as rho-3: 5853.79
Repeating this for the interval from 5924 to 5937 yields 5935.23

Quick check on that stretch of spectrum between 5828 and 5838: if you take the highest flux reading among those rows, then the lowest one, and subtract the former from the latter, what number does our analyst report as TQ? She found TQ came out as -0.6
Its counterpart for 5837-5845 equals -0.3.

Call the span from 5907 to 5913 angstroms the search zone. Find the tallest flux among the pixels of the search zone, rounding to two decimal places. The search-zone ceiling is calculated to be 2.78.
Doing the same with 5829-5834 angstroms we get 3.02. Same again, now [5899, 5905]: 3.01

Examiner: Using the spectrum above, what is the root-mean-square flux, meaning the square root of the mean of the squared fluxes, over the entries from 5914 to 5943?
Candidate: 2.77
